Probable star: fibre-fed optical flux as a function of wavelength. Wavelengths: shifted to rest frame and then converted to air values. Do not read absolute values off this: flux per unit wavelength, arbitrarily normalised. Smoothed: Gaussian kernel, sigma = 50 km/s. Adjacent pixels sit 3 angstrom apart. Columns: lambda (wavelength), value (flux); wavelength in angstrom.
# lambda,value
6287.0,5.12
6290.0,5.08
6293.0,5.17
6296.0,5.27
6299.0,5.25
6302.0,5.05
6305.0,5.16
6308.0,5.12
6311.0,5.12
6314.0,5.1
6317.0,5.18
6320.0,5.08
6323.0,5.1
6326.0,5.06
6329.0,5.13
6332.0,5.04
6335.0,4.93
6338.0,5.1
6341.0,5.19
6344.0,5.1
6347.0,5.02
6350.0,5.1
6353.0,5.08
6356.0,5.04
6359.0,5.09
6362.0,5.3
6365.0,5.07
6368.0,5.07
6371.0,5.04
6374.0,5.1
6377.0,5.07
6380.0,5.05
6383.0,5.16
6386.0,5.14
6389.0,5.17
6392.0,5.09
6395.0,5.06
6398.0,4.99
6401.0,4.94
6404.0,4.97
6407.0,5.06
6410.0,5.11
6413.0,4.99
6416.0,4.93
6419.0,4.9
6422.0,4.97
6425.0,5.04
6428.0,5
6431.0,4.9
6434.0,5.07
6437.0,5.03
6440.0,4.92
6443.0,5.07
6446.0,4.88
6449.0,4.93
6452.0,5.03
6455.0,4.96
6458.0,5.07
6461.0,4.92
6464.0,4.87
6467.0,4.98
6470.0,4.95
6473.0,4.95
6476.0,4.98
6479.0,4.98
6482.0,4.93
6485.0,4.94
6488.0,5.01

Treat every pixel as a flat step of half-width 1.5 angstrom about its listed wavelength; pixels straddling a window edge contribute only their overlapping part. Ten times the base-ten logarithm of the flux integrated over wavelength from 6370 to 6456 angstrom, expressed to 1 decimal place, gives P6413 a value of 26.4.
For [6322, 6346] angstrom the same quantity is 20.9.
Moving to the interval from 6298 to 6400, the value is 27.2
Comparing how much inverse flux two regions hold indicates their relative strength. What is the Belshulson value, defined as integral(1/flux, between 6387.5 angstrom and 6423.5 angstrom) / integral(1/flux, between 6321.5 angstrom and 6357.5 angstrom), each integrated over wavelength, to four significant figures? 1.012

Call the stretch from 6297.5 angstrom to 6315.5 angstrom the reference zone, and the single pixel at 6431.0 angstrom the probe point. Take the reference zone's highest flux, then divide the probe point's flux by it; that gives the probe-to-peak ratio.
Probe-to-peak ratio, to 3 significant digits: 0.933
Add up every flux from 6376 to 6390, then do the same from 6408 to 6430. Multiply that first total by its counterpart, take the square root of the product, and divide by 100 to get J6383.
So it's 0.30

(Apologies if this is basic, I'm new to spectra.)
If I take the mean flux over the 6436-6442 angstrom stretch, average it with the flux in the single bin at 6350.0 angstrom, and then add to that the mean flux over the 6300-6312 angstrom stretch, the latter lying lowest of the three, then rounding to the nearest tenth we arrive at 10.2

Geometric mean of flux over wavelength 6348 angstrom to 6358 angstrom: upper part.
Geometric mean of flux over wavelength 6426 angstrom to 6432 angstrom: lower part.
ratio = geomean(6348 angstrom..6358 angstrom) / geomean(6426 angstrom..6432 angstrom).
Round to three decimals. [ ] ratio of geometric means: 1.025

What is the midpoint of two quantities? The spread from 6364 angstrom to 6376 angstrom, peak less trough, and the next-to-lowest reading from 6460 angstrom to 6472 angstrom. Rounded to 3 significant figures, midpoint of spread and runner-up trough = 2.49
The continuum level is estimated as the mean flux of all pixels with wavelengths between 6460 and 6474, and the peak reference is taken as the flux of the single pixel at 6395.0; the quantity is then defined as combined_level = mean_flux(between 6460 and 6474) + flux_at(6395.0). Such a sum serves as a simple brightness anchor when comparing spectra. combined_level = 10.0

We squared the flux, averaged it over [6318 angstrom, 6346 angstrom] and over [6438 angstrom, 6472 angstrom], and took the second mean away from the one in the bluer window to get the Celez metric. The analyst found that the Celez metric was 1.20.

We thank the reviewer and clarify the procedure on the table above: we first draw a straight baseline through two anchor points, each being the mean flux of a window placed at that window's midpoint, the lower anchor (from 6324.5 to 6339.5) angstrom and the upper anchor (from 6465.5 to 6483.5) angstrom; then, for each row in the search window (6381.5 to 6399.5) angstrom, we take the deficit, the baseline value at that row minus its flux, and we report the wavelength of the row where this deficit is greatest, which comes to 6398.0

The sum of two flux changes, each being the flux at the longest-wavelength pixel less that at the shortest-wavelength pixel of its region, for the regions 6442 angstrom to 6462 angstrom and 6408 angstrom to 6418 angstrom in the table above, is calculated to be -0.33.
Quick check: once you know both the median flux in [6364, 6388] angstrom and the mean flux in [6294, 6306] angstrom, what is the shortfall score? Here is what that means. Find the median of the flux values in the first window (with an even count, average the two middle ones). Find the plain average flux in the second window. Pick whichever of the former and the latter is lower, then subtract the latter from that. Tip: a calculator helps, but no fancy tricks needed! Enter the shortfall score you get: -0.11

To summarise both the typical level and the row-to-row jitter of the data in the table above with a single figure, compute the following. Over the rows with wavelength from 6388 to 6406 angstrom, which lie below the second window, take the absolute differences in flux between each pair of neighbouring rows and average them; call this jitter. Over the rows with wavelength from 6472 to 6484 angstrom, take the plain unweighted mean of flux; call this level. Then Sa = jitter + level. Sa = 5.012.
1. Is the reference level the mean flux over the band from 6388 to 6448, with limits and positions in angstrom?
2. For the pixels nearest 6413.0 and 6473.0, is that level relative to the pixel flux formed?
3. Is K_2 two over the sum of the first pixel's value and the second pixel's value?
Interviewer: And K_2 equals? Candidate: 0.99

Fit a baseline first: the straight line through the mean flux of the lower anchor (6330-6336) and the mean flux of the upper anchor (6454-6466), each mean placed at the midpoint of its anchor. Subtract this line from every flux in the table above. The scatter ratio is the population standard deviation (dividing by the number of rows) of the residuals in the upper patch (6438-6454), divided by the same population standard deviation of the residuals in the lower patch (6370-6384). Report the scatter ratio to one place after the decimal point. 1.6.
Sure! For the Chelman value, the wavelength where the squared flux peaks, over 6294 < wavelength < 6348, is 6296.0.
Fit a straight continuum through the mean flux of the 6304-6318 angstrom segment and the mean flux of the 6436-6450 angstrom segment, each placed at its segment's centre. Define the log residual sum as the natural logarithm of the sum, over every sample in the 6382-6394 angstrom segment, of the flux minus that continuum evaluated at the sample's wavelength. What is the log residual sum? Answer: -0.9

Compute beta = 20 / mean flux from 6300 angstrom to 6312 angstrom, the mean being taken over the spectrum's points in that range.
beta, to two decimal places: 3.91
